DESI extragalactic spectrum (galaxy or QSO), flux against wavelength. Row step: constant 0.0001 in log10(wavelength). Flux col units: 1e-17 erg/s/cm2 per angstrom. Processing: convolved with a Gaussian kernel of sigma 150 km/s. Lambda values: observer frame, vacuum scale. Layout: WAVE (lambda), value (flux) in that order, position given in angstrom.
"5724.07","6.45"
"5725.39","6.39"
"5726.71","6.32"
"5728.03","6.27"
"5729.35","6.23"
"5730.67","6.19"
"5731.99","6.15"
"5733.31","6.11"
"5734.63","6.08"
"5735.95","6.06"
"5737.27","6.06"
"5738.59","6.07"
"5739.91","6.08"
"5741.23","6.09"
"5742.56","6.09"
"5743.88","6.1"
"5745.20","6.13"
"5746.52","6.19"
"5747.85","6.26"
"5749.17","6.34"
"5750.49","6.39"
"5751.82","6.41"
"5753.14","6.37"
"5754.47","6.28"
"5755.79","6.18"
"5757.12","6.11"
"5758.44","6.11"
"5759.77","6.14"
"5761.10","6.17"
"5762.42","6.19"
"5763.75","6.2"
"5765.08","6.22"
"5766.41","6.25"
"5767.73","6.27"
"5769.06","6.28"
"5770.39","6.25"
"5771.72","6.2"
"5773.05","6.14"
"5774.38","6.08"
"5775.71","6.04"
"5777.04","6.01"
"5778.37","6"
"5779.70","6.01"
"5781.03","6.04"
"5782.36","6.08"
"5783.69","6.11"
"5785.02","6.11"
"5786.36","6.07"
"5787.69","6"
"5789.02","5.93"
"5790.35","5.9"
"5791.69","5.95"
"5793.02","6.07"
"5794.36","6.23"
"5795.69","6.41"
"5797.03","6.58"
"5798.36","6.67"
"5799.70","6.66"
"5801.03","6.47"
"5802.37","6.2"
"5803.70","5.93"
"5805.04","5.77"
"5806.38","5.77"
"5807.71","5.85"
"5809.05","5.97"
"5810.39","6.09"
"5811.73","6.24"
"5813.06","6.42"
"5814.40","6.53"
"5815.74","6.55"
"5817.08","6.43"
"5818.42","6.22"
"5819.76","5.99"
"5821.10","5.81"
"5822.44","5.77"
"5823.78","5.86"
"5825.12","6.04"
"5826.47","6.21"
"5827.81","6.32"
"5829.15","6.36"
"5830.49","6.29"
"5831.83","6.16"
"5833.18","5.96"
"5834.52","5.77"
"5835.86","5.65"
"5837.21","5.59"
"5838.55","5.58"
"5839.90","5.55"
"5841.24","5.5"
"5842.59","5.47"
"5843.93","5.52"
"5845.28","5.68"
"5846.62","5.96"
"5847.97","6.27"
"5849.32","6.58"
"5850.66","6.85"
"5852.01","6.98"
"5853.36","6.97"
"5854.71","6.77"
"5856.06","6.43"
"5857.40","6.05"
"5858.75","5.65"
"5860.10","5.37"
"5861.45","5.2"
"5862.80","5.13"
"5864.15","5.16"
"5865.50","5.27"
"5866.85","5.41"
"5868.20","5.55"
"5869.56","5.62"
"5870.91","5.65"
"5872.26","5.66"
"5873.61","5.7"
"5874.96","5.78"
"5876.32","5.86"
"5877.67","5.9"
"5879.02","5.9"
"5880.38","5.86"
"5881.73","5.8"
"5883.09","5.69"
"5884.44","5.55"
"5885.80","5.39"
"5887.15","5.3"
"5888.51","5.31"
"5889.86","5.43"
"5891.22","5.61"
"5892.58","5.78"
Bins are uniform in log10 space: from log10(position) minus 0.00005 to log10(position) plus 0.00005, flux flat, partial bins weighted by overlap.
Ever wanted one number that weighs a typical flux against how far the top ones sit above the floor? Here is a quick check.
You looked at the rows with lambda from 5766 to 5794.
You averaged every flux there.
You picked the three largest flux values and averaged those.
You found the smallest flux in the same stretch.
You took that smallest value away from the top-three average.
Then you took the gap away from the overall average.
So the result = 5.72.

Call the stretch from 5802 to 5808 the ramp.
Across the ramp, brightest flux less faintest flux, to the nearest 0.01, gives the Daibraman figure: 0.43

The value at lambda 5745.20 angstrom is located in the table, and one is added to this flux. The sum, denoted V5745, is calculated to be 7.13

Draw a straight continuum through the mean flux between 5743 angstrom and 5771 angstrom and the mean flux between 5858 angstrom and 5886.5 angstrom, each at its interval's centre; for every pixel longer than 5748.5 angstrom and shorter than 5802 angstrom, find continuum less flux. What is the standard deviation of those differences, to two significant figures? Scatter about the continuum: 0.21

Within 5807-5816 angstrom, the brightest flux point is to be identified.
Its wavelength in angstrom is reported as 5815.74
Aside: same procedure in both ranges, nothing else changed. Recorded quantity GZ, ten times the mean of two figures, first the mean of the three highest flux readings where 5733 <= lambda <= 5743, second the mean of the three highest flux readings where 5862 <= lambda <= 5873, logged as 58.7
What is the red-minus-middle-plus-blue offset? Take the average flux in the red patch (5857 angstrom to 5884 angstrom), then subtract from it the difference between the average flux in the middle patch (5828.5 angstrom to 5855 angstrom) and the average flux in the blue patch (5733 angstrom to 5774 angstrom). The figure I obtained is 5.73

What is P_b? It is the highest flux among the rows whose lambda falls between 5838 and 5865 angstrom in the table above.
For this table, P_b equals 6.98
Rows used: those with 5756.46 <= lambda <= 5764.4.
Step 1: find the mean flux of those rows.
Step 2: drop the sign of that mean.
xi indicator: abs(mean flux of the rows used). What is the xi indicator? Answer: 6.2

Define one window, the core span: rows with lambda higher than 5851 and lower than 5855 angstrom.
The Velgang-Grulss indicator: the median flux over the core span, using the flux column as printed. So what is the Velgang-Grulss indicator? 7.0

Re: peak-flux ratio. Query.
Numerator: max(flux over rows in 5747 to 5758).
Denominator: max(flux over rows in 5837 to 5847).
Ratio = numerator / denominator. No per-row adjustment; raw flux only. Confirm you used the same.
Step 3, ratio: 1.08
